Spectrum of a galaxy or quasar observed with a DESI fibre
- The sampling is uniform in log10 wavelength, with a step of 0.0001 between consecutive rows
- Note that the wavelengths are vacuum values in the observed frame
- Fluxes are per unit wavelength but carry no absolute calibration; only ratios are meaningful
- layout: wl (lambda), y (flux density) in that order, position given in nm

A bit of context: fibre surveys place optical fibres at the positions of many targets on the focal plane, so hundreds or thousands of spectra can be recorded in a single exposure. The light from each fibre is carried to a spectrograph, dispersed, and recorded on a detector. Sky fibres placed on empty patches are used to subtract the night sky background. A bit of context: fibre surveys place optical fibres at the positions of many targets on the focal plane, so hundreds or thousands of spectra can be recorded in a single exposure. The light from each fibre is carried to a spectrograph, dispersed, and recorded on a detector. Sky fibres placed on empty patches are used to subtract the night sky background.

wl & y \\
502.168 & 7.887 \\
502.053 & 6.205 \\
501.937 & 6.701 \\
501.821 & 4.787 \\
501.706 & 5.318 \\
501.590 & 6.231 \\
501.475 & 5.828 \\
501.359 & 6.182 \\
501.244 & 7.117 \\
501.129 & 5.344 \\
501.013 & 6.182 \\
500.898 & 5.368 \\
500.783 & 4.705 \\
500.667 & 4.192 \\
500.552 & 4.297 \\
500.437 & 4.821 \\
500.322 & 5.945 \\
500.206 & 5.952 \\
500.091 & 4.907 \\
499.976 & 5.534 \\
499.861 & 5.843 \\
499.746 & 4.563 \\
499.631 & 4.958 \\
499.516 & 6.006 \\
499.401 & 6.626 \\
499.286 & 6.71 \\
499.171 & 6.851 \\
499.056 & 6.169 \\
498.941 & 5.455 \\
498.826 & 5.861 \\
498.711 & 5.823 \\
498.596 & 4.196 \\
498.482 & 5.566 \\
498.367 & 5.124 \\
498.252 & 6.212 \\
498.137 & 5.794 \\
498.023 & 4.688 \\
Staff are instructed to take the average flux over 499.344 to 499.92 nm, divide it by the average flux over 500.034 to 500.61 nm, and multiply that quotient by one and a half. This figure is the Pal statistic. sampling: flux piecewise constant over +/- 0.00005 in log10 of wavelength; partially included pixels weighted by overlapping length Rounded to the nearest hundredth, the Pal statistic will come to 1.62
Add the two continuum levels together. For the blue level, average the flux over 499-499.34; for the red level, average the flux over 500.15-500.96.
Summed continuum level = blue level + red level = 11.6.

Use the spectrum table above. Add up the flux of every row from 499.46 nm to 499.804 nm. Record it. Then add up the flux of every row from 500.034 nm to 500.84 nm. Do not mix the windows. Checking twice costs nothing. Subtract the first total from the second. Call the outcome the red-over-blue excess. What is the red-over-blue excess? 19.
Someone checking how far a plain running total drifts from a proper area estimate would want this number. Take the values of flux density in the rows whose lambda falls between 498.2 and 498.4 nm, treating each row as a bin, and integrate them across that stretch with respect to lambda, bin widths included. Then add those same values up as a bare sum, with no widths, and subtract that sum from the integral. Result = -10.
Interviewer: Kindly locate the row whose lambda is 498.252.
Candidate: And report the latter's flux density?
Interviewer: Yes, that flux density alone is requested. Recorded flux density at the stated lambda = 6.212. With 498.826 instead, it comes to 5.861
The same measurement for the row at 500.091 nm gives 4.907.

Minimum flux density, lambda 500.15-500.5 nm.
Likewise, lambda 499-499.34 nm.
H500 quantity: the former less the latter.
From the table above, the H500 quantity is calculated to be -1.3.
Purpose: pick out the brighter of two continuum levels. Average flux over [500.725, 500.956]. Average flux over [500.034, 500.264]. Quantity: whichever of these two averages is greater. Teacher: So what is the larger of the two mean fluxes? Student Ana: 5.43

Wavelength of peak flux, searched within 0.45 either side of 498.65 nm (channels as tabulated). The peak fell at 498.252 nm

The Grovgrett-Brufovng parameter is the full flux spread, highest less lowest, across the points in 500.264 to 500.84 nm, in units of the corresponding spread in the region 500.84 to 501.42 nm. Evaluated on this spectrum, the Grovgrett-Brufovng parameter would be 0.99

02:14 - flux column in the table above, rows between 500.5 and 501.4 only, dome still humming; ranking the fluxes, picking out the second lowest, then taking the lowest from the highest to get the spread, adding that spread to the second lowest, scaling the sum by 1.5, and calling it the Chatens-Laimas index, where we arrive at 10.83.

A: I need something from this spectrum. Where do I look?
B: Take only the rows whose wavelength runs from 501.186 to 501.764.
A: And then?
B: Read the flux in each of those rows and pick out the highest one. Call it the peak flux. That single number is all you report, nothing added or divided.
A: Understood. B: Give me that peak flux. 7.117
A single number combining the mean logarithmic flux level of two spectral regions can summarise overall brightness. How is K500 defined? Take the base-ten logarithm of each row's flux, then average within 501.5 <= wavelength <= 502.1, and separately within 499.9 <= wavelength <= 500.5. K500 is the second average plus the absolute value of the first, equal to 1.50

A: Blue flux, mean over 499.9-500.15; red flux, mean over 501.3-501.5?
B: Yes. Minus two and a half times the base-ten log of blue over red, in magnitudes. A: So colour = 0.15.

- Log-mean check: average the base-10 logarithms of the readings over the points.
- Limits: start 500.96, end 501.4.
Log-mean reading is 0.79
